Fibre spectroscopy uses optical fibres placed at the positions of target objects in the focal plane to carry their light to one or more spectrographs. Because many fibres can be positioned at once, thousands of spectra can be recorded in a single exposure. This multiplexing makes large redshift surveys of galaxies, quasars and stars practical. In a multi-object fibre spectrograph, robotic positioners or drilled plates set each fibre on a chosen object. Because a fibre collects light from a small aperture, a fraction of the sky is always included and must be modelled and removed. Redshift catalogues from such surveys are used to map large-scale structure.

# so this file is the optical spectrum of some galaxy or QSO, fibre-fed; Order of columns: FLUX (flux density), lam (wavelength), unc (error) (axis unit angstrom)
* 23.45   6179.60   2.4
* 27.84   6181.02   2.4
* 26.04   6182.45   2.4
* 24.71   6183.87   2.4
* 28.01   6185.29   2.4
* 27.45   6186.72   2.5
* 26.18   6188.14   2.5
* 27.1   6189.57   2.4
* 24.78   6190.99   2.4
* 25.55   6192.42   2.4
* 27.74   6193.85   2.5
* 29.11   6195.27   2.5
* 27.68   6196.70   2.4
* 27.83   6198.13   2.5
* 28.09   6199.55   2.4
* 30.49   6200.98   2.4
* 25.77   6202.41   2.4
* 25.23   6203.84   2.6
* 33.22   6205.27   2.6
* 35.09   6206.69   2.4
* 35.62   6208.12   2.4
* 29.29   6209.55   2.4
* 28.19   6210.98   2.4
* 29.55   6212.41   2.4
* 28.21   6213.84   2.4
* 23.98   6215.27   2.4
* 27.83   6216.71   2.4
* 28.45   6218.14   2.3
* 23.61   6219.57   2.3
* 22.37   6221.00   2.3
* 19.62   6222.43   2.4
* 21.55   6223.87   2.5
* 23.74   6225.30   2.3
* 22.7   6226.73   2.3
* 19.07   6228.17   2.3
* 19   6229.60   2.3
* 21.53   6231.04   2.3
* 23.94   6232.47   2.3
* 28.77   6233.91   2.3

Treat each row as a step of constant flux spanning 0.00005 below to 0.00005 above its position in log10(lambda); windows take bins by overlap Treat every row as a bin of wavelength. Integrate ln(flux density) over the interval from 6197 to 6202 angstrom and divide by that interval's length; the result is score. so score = 3.35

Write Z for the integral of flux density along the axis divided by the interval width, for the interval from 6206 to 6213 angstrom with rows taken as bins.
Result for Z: 31.6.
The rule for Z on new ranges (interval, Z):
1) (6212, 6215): 28.1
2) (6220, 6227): 22.0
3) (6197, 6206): 28.4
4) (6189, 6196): 26.9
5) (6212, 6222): 26.0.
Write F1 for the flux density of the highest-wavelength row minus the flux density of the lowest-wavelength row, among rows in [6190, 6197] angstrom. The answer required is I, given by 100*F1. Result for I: 290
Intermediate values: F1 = 3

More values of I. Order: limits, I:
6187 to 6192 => -140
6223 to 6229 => -248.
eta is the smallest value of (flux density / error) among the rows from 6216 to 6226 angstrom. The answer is 8.2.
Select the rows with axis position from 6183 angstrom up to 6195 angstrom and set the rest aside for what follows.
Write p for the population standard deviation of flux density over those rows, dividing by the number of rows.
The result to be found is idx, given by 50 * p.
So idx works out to 62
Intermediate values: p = 1.2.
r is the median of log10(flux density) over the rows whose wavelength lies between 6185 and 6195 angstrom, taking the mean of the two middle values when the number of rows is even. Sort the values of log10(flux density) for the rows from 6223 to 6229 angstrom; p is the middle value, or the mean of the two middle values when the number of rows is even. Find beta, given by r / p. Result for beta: 1.066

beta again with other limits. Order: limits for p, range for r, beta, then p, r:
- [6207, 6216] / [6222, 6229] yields 0.914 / 1.459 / 1.33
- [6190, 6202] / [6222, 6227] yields 0.931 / 1.444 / 1.34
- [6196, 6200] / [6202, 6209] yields 1.053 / 1.445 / 1.52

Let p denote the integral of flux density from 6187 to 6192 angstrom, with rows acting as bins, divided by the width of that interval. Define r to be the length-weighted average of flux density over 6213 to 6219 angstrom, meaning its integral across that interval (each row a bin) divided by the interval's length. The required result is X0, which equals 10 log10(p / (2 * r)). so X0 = -3.2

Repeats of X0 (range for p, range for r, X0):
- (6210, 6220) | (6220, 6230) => -1.9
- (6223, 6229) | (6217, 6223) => -3.4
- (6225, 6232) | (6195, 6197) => -4.3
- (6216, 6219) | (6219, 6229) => -1.9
